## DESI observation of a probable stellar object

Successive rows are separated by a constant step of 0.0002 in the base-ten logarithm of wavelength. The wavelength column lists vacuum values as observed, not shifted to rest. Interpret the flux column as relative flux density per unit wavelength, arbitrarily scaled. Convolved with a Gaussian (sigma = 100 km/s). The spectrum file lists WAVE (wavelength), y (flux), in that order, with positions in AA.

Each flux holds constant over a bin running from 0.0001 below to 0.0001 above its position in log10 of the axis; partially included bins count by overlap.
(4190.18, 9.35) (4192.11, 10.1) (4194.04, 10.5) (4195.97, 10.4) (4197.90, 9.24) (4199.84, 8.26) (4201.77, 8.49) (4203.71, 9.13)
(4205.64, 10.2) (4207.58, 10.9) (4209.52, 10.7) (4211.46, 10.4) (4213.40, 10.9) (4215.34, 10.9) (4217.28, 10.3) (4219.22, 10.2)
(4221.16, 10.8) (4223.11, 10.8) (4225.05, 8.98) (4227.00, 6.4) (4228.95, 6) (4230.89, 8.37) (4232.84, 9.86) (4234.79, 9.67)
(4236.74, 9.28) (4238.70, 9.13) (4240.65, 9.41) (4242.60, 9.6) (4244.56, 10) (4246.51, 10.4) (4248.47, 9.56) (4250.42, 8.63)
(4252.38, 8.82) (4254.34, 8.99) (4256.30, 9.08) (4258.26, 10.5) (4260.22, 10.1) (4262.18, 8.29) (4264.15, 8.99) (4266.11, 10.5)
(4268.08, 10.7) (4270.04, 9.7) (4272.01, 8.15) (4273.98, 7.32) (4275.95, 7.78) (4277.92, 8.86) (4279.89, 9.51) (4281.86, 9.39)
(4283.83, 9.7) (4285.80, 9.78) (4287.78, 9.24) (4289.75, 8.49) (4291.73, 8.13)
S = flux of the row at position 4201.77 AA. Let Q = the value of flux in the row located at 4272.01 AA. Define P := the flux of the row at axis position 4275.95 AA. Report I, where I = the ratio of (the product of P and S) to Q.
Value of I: 8.1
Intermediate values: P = 7.78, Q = 8.15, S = 8.49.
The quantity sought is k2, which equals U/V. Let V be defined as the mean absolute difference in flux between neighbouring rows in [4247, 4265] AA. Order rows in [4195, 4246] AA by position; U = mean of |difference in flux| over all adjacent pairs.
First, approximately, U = 0.694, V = 0.714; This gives 0.97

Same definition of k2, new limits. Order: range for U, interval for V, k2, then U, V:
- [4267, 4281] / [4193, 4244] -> 1.36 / 0.928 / 0.682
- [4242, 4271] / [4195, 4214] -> 1.12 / 0.719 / 0.642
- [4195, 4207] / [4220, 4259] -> 1.08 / 0.816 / 0.753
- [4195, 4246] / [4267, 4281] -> 0.75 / 0.694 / 0.928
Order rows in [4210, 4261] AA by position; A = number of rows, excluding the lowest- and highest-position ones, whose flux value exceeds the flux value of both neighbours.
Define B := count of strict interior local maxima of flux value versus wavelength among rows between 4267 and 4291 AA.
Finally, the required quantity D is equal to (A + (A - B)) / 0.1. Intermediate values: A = 3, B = 2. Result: 40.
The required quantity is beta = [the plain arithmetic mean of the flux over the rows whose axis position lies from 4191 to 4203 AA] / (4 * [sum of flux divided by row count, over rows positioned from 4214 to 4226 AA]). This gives 0.230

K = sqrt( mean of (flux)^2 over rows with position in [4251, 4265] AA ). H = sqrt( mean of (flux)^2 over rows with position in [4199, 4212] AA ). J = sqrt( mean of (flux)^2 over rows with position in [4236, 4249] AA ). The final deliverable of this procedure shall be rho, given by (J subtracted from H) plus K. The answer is 9.4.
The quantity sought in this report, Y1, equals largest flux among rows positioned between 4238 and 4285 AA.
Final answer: 10.7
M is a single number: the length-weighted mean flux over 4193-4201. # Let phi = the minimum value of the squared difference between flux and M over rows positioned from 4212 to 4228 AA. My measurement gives 0.36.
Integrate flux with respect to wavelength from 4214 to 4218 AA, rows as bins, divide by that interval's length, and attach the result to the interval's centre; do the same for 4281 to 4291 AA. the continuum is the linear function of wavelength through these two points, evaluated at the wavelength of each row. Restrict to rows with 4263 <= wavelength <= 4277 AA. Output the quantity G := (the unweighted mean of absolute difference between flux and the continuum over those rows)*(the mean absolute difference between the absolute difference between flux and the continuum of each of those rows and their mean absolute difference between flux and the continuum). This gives 0.62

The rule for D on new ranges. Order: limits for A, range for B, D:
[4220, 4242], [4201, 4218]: 10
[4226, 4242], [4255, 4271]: 0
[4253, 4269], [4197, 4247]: 0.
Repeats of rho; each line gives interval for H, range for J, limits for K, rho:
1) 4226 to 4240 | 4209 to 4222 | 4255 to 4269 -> 7.7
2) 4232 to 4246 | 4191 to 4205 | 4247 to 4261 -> 9.5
